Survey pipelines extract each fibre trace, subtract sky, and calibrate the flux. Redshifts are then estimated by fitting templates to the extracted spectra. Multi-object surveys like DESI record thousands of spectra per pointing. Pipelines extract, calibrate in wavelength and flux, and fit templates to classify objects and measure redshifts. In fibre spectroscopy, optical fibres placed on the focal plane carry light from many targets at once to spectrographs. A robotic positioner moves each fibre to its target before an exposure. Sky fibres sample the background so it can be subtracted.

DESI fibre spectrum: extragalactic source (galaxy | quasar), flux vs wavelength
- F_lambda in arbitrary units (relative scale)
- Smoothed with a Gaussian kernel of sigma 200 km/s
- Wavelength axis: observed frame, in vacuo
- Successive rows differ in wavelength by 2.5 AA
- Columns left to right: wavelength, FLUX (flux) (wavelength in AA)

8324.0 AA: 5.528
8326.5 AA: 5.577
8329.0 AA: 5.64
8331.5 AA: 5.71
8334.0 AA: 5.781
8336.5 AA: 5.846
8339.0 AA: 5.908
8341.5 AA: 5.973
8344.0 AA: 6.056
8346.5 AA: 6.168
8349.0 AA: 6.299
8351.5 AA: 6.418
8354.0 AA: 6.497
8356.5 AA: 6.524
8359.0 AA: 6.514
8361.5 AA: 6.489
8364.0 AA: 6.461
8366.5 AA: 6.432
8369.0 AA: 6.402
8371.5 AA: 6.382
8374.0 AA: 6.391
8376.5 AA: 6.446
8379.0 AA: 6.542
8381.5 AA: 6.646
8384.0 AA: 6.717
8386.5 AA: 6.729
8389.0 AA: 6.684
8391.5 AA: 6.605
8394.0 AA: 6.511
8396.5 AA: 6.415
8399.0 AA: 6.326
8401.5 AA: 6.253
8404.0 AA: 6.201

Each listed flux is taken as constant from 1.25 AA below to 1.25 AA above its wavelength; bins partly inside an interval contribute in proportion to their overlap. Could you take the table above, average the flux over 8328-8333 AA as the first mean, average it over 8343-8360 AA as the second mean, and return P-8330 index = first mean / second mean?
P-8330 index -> 0.89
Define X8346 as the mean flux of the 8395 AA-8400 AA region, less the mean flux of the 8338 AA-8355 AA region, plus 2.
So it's 2.2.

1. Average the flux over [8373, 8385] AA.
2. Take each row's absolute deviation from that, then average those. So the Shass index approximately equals 0.11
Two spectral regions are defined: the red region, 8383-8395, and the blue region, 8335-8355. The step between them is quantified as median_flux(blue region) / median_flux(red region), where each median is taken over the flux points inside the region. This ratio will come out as 0.914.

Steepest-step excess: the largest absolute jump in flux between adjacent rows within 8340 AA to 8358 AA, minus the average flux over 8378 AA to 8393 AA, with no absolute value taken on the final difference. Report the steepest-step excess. -6.52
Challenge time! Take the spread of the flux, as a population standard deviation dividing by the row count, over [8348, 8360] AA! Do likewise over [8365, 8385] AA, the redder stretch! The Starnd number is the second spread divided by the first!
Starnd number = 1.4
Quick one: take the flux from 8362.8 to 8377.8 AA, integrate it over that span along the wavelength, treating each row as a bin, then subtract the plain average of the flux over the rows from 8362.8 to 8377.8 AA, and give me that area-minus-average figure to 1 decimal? 89.9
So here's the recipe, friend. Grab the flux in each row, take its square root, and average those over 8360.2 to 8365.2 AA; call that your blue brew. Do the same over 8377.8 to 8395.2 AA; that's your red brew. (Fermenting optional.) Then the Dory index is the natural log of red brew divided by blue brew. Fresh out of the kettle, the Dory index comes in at 0.01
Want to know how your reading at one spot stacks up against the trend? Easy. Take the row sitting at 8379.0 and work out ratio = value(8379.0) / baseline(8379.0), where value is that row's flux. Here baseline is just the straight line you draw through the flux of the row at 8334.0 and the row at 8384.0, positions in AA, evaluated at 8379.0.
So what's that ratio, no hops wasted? 0.99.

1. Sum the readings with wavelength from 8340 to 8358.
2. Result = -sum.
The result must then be -44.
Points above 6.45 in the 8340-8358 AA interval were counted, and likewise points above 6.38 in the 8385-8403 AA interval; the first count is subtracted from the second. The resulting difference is 3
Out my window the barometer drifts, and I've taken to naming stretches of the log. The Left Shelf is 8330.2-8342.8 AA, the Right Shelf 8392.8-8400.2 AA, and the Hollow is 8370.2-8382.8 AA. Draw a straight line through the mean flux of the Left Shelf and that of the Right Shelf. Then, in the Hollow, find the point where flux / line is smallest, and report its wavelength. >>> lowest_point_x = 8374.0 AA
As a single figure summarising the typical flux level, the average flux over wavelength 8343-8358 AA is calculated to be 6.33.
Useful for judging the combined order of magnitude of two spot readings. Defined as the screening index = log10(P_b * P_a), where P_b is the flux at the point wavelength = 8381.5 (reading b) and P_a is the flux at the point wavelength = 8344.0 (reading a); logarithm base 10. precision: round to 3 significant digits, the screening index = 1.60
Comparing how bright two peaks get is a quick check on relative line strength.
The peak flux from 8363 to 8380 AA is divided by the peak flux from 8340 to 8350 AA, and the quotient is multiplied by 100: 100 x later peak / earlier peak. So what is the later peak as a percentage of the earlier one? 104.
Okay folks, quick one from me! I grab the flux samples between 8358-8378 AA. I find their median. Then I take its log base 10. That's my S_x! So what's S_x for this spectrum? 0.809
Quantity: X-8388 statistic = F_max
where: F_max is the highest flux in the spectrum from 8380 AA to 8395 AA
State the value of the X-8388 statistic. 6.729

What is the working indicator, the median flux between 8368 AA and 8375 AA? 6.39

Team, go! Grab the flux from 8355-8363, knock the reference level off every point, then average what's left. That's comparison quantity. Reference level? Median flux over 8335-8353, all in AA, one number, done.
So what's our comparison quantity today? 0.45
